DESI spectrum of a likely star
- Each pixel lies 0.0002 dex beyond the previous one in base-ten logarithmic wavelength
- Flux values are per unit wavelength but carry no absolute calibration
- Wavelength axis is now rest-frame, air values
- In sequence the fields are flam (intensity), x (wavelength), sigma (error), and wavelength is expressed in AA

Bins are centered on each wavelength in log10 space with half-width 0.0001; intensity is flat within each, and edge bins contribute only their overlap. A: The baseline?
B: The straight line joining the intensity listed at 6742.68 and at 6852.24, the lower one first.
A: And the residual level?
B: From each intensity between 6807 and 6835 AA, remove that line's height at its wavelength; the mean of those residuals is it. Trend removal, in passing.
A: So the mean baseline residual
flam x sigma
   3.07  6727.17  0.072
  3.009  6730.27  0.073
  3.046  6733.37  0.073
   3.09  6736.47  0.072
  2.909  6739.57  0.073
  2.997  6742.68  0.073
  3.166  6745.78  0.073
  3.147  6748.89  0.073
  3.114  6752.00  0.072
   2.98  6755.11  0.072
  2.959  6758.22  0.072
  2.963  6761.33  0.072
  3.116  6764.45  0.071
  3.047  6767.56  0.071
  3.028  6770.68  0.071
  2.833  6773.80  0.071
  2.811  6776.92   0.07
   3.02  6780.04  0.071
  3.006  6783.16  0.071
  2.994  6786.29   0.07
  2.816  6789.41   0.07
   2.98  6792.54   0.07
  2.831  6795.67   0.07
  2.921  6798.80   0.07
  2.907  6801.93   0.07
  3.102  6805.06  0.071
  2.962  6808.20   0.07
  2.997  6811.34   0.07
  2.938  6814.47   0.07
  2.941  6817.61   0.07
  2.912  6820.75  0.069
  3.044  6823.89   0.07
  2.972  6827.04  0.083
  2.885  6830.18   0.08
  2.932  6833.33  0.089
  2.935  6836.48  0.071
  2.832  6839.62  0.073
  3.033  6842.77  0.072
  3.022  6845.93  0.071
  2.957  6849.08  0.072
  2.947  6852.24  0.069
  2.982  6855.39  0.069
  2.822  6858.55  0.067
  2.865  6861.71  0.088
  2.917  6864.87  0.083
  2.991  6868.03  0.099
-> -0.008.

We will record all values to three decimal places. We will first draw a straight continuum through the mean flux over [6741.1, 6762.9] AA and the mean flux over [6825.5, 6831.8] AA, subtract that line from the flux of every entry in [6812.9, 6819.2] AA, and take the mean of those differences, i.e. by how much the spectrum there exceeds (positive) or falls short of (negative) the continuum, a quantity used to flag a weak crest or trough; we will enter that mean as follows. -0.008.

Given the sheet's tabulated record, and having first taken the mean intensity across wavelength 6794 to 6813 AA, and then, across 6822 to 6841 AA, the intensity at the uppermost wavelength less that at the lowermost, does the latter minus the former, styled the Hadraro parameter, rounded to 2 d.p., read -3.17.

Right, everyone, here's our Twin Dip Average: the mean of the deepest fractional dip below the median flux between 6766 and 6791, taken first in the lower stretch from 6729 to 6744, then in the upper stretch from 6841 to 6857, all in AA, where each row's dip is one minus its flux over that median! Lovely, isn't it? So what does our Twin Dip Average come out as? 0.024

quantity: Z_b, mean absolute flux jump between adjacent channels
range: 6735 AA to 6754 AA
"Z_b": 0.098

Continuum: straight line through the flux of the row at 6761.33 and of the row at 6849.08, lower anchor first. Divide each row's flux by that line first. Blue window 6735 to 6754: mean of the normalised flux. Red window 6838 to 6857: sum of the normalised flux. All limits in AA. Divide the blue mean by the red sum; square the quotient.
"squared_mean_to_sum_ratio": 0.0297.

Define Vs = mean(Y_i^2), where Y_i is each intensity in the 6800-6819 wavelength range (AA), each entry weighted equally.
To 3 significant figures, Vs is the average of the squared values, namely 8.85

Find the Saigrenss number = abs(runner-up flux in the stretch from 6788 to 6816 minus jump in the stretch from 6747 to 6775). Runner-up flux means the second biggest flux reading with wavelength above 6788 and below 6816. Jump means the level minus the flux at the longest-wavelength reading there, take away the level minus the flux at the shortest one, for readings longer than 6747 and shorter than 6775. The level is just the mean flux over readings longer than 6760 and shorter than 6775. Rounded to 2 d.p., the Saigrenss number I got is 2.68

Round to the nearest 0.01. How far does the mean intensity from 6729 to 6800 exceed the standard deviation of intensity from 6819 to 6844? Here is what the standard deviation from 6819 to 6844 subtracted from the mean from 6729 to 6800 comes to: 2.92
